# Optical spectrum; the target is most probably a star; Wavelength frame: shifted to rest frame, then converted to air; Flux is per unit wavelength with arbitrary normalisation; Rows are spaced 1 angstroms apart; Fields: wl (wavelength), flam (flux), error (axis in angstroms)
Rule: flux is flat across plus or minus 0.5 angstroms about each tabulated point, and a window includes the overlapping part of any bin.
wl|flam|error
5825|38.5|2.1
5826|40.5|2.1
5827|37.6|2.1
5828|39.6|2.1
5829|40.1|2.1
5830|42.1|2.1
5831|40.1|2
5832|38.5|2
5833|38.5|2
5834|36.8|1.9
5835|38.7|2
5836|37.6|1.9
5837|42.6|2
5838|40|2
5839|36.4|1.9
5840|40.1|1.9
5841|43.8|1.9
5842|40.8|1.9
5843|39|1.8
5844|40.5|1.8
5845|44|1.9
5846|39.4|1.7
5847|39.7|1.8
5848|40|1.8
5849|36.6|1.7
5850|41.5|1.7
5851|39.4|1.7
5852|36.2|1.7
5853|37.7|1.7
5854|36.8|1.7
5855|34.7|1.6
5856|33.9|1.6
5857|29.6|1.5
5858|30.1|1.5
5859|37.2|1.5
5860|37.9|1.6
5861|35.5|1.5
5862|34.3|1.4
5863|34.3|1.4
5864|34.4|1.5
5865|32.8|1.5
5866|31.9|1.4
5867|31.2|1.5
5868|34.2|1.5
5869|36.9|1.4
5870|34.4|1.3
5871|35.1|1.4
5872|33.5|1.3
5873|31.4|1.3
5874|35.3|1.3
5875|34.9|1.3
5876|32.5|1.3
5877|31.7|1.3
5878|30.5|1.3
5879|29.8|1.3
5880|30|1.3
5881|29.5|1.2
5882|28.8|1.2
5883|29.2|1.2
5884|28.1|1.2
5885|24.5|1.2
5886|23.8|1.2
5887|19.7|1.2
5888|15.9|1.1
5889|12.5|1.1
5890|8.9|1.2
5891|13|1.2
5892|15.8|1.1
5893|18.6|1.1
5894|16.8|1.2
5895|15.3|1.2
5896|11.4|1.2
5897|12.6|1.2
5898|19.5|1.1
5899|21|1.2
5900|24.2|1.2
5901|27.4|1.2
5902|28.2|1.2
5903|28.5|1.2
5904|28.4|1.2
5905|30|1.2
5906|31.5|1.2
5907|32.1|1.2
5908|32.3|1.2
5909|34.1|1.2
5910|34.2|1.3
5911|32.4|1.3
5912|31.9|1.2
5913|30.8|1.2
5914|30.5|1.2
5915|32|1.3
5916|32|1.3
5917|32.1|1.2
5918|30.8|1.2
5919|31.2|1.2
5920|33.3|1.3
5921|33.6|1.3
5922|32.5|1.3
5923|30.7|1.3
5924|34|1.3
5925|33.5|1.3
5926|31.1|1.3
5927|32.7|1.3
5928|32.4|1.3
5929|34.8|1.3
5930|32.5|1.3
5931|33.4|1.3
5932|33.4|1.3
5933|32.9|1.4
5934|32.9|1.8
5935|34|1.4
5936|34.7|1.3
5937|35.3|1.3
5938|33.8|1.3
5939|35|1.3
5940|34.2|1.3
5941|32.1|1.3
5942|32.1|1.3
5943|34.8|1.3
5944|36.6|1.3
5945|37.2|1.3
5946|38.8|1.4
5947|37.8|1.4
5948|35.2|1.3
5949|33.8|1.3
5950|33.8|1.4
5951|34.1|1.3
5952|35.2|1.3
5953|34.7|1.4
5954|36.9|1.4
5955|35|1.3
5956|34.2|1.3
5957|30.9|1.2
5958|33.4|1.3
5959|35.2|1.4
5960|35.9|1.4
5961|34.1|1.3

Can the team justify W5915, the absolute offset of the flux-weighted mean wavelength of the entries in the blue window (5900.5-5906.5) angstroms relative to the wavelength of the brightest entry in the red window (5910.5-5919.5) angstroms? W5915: 7.4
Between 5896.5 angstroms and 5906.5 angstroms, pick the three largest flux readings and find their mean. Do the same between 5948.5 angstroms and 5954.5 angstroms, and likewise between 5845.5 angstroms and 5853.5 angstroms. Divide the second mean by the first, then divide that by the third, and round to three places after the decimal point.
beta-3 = 0.029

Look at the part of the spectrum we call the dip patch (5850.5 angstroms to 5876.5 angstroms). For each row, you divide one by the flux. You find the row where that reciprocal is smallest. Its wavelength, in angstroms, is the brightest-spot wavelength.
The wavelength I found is 5851 angstroms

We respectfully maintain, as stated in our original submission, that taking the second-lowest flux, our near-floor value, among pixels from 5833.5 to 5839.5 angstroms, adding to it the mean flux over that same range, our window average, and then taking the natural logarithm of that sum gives 4.32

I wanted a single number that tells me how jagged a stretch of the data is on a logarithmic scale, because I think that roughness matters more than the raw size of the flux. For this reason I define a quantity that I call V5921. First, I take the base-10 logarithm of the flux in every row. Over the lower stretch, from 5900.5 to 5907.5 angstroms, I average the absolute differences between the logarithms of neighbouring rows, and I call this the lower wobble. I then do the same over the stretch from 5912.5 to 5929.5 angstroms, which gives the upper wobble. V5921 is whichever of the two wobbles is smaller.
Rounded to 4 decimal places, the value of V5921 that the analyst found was 0.0120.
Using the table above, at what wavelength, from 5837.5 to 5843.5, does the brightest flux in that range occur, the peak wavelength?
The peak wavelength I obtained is 5841 angstroms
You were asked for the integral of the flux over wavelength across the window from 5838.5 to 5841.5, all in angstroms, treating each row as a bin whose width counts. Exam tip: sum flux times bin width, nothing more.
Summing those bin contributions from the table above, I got 120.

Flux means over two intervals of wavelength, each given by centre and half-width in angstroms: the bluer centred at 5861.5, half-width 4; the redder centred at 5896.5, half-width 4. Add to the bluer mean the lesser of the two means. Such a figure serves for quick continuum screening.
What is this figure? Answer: 52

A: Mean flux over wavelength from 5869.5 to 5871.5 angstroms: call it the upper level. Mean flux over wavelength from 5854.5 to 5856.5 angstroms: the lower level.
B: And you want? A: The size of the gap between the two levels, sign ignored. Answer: 0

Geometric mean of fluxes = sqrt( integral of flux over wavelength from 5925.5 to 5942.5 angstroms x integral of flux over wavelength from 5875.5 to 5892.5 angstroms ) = 479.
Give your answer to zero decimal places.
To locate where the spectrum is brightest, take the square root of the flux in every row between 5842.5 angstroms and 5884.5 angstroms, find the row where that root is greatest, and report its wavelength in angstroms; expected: 5845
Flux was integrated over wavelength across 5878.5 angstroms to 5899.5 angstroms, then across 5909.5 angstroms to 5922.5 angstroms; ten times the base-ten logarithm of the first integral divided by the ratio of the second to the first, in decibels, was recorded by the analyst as 26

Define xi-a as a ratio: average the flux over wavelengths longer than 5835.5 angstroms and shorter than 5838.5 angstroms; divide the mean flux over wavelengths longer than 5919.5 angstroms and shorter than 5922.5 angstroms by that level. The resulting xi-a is 0.827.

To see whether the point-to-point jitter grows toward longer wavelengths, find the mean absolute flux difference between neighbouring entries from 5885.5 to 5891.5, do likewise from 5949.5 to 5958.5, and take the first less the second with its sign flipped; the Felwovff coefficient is -2.2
